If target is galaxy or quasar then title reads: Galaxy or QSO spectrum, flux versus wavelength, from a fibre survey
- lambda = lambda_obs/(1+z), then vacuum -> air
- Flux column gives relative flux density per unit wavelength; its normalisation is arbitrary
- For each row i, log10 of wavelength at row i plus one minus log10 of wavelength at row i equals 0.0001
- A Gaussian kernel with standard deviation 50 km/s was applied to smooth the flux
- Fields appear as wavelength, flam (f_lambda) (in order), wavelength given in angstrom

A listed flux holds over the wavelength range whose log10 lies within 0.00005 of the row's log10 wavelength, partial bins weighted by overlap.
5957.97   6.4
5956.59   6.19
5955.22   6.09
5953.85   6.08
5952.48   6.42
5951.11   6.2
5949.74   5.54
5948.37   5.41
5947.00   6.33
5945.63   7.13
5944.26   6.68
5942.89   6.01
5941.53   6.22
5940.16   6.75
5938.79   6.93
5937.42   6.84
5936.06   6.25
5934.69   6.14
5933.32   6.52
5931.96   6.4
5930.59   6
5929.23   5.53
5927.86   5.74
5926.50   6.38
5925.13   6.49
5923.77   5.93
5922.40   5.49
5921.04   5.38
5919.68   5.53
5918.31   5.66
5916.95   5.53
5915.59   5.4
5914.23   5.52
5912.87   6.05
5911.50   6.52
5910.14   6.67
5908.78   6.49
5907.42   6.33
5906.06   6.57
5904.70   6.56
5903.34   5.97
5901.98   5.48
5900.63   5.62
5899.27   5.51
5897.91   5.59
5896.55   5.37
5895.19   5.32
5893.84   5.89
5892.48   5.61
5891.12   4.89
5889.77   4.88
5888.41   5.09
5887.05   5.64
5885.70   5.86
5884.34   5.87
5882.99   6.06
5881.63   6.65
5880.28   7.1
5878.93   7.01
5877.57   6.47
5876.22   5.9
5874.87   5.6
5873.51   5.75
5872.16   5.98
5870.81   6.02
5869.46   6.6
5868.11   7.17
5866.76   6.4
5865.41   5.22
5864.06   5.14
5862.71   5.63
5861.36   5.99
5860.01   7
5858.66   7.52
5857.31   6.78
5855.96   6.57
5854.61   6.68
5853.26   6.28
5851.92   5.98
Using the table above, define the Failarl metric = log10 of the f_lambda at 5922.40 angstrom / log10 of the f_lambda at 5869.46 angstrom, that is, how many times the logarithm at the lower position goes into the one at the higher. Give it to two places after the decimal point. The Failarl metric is 0.90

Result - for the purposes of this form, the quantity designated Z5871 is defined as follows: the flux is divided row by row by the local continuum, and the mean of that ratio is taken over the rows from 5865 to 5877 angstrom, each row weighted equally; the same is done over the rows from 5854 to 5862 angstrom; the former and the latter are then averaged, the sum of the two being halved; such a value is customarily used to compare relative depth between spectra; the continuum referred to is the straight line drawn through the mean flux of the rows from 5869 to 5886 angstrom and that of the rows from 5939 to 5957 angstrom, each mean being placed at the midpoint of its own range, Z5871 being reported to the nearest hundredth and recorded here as 1.03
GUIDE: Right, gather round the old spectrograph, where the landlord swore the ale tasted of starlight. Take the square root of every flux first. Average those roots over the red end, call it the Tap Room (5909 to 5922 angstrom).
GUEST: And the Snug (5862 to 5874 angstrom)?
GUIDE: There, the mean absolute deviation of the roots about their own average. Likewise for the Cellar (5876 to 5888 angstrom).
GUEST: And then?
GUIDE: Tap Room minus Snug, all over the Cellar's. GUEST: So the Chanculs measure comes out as 25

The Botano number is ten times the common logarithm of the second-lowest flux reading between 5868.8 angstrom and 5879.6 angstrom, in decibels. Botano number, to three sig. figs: 7.60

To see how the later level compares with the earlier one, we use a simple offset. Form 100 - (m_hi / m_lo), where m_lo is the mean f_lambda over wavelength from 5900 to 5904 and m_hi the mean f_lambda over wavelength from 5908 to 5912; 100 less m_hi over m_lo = 98.8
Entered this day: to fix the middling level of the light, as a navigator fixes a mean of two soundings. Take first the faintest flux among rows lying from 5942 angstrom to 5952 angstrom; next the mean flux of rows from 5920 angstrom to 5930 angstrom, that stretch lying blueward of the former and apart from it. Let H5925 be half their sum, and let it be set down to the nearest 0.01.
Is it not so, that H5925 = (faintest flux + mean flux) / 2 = 5.63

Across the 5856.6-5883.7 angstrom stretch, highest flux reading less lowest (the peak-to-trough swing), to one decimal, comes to 2.4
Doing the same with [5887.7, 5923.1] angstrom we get 1.8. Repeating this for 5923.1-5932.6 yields 1.0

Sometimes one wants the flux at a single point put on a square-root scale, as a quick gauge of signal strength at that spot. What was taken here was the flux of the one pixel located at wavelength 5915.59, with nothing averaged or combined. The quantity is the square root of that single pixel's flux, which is 2.32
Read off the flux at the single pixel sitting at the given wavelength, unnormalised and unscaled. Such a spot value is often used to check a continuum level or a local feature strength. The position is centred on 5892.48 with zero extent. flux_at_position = 5.61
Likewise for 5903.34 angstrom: 5.97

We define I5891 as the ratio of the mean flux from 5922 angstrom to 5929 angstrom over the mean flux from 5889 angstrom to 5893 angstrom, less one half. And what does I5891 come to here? 0.67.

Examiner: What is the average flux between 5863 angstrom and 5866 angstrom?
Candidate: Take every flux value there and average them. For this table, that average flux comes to 5.2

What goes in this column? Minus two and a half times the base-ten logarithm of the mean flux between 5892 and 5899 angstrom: -1.86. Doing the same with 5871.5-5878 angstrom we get -1.93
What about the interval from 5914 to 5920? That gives -1.86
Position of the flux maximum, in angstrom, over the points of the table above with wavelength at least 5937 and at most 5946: 5945.63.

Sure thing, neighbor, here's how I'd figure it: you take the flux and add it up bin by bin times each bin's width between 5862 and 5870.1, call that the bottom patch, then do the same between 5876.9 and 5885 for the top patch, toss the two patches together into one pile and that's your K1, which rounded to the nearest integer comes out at 102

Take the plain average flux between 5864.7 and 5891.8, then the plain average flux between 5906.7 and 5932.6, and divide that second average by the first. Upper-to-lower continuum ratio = 0.99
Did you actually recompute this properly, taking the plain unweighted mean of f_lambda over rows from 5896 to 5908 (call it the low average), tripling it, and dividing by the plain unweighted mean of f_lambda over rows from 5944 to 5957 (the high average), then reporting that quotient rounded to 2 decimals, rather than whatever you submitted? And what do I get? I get 2.85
